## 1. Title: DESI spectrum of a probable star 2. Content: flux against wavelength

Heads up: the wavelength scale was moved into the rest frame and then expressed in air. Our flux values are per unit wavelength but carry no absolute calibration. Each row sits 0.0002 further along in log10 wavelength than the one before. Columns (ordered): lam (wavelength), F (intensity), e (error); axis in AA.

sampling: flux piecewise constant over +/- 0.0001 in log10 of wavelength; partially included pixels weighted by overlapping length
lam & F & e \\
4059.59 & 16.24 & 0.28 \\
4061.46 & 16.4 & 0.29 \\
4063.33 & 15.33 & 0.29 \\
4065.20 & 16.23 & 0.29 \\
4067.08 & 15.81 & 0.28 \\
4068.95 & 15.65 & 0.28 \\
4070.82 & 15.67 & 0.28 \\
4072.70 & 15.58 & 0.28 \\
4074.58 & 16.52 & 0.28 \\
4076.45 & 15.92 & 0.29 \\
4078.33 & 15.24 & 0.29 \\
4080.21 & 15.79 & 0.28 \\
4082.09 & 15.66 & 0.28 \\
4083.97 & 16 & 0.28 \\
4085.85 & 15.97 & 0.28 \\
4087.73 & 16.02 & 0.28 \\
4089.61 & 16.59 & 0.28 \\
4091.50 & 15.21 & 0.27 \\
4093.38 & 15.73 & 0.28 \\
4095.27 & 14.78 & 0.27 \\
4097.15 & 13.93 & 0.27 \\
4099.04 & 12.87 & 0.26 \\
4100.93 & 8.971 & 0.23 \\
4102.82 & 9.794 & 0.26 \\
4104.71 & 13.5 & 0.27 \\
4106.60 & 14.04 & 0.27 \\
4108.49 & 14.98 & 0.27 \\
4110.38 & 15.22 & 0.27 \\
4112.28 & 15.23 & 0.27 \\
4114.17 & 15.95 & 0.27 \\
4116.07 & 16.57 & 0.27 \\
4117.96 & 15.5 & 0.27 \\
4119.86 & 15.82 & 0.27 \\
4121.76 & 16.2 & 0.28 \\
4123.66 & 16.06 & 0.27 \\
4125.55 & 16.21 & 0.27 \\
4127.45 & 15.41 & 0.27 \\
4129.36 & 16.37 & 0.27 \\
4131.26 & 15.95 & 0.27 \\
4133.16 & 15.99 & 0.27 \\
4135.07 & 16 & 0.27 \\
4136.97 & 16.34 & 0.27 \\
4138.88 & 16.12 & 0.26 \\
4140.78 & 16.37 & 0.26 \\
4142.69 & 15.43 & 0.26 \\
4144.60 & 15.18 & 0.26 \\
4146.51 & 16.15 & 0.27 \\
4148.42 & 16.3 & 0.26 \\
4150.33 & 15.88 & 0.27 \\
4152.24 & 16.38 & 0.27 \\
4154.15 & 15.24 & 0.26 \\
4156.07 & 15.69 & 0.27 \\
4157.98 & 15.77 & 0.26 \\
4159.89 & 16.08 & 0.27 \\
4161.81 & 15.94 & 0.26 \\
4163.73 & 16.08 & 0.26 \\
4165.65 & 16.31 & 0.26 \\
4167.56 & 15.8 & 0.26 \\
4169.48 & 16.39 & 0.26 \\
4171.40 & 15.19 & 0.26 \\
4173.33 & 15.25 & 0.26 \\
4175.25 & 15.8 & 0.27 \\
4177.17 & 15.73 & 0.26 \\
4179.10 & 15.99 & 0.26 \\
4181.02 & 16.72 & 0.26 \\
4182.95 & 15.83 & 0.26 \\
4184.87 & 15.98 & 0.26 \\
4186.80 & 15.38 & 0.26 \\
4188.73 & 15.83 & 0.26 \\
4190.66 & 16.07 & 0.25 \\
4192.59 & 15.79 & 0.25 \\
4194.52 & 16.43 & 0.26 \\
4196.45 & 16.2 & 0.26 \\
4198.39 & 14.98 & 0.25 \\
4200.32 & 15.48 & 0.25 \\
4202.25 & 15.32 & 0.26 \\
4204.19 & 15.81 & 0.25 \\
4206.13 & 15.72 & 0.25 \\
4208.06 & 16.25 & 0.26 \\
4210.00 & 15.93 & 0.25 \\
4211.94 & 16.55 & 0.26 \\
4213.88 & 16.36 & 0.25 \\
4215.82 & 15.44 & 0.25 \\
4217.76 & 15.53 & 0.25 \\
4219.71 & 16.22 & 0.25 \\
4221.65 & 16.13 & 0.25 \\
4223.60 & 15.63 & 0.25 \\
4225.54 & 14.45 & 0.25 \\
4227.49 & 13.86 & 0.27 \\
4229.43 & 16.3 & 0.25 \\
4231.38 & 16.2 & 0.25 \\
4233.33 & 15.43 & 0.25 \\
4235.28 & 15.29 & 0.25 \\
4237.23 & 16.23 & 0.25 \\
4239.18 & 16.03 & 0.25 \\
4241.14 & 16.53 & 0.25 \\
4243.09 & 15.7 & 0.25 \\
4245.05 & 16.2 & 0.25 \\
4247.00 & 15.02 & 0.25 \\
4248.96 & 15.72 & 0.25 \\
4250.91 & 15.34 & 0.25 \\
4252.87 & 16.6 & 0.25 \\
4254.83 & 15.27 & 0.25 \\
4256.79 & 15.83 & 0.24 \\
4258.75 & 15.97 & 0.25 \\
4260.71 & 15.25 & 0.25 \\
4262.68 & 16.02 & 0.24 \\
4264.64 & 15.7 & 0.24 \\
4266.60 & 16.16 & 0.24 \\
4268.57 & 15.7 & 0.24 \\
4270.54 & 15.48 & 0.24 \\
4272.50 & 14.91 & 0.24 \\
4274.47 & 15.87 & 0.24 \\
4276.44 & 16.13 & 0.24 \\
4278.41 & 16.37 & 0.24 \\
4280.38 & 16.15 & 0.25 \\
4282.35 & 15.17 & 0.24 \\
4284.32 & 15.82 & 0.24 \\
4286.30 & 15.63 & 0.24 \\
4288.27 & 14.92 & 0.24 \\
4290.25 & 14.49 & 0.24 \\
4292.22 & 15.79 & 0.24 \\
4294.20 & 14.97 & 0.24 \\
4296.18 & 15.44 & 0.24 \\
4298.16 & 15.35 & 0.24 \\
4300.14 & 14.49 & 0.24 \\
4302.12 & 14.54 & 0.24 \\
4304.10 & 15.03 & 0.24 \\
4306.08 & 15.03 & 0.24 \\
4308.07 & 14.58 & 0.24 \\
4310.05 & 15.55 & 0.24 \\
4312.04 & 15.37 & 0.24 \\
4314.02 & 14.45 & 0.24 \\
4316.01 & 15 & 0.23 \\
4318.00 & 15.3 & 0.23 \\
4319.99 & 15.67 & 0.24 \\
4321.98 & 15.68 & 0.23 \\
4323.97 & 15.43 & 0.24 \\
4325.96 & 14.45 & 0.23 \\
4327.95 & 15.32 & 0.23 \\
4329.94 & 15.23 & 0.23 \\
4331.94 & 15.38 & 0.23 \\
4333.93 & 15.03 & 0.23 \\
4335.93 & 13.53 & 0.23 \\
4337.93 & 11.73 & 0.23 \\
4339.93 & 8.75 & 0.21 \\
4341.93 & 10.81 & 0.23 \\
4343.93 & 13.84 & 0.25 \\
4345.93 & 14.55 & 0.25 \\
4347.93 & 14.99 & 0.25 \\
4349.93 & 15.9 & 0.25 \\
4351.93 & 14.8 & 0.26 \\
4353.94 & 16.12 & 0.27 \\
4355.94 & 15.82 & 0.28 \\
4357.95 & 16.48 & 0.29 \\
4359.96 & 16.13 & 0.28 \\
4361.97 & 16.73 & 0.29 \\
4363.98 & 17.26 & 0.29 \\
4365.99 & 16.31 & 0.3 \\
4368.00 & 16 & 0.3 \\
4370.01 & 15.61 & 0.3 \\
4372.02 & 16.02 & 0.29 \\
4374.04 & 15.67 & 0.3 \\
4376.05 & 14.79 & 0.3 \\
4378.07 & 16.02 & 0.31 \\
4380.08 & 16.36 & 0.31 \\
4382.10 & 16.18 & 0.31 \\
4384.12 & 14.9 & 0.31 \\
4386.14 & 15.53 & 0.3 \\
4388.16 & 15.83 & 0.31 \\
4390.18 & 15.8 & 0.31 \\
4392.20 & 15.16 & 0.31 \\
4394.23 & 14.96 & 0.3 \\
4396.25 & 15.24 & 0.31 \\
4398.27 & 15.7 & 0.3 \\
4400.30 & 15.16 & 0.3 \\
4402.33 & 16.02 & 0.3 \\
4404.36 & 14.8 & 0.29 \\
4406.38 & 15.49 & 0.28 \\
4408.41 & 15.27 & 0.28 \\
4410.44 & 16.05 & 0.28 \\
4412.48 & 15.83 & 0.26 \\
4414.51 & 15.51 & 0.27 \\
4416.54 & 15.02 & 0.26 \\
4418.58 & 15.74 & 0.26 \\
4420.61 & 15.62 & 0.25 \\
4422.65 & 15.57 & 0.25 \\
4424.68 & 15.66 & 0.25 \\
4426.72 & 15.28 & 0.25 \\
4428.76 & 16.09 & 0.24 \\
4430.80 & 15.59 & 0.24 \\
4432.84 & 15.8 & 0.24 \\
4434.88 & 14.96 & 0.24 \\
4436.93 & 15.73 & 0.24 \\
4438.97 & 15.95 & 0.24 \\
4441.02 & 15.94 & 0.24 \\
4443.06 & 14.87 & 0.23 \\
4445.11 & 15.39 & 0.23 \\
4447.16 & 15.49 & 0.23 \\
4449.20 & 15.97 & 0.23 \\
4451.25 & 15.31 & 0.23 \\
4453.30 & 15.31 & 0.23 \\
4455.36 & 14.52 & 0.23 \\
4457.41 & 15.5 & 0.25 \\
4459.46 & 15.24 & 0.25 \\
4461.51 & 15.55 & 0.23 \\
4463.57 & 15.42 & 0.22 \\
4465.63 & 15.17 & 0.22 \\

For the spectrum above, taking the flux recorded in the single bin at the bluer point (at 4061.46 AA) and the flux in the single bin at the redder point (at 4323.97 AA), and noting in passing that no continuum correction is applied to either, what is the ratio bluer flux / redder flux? 1.06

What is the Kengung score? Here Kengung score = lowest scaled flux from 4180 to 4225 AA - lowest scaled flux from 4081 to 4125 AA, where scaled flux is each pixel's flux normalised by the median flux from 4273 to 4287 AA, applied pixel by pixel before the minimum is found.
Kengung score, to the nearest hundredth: 0.38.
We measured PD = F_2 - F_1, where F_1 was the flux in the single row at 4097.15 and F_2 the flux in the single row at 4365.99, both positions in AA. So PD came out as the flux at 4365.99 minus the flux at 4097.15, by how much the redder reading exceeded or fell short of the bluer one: 2.4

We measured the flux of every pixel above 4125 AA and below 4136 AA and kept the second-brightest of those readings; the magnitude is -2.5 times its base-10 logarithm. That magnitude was -3.02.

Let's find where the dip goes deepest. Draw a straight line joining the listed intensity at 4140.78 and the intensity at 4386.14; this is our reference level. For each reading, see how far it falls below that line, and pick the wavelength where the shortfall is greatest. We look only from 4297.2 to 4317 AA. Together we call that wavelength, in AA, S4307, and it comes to 4300.14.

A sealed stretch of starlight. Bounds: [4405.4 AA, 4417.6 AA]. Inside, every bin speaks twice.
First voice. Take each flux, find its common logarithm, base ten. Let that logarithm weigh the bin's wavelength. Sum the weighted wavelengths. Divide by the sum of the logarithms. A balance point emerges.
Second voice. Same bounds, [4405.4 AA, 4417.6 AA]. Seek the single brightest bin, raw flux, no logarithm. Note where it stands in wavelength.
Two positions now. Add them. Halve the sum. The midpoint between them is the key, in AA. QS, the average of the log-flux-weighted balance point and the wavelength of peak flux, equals 4410.9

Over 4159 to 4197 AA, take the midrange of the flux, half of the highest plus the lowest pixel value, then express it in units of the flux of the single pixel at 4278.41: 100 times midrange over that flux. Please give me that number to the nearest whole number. 97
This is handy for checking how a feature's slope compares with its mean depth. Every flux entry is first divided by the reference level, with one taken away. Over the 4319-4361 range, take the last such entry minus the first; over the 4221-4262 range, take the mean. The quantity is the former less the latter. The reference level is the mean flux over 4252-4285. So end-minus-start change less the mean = 0.04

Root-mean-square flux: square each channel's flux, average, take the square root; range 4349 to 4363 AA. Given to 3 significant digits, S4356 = 16.0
